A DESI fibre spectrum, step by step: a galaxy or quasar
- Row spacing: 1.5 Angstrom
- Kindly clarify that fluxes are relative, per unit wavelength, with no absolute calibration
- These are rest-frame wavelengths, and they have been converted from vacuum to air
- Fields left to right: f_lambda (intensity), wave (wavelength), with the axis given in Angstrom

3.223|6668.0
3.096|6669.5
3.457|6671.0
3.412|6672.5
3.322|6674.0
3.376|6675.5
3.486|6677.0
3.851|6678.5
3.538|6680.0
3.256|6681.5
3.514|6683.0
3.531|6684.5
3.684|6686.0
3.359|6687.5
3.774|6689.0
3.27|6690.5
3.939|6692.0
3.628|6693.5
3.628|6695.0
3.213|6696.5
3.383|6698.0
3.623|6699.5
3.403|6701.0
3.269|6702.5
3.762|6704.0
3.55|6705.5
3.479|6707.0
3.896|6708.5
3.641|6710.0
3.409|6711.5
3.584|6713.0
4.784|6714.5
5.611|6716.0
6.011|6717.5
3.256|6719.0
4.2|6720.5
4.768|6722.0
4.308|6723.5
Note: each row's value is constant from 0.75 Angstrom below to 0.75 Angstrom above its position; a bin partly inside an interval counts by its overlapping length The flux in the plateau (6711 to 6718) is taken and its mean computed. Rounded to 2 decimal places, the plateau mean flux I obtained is 4.68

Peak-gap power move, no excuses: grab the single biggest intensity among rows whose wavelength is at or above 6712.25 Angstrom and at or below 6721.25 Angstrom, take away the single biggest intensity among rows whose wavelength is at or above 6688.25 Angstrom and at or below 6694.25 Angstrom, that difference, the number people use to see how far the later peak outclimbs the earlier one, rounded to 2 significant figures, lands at 2.1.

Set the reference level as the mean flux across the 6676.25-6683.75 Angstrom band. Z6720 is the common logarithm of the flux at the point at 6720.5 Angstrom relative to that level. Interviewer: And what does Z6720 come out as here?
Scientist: 0.08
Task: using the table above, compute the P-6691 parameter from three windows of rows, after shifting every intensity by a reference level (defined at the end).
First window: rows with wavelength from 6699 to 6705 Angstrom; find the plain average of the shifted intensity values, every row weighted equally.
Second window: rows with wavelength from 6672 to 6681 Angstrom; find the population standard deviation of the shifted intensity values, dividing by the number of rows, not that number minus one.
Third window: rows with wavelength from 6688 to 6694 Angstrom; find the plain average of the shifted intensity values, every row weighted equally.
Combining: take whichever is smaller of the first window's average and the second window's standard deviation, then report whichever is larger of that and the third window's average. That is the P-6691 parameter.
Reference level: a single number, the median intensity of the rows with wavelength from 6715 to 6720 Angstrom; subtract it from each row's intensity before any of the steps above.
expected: -2.0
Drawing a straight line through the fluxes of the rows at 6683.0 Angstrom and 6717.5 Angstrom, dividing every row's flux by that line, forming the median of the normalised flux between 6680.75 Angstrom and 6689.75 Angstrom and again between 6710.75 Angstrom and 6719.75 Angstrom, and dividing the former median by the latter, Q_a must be 1.33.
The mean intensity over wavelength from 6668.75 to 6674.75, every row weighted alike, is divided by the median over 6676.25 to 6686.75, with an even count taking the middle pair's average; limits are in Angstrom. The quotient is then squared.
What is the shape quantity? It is 0.88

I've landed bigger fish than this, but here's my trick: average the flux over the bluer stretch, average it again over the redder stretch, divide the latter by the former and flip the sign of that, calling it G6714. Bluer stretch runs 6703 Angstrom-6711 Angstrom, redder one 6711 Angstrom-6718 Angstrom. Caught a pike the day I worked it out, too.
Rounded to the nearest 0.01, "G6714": -1.28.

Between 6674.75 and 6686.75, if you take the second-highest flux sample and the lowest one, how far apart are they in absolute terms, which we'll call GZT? 0.43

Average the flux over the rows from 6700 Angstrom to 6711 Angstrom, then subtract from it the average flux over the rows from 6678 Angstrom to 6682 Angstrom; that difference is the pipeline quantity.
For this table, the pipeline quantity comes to 0.02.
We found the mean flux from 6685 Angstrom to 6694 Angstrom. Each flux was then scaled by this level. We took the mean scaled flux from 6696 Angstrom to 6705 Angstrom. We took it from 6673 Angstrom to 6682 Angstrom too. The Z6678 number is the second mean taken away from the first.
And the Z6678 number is -0.01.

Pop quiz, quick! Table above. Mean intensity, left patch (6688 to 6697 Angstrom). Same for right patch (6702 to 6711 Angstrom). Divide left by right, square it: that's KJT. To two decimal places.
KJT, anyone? 0.99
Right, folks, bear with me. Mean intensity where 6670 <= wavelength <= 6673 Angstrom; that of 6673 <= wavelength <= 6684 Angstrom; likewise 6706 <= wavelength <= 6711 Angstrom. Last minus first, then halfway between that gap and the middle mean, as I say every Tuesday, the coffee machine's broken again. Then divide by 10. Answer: 0.19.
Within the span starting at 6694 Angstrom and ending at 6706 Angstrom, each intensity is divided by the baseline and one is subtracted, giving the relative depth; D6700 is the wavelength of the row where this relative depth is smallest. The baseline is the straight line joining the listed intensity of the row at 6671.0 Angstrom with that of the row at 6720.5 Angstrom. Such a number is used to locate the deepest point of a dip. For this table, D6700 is 6702.5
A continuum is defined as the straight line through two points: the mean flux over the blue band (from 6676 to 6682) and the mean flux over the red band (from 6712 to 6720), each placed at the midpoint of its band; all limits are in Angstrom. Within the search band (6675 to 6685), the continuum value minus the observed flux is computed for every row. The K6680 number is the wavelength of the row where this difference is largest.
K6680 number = 6681.5 Angstrom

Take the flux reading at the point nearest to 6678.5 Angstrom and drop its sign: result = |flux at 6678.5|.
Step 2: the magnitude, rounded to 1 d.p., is 3.9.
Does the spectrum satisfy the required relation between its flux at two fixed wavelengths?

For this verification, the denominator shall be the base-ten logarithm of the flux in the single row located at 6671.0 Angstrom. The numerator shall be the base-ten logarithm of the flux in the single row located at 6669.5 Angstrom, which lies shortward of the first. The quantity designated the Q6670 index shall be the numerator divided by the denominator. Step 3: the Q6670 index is 0.91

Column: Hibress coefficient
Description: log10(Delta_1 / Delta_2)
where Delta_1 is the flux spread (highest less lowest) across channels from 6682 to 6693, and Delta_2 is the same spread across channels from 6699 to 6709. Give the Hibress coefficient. 0.0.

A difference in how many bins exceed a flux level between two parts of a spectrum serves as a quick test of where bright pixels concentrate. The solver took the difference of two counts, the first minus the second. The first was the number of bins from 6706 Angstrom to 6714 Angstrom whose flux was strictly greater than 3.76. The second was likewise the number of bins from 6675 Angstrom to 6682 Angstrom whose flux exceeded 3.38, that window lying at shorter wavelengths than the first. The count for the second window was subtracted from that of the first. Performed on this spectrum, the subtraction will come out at -2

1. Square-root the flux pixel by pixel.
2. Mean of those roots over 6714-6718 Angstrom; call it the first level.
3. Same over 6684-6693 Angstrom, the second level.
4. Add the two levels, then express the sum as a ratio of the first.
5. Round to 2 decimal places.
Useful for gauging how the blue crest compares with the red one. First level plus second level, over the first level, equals 1.81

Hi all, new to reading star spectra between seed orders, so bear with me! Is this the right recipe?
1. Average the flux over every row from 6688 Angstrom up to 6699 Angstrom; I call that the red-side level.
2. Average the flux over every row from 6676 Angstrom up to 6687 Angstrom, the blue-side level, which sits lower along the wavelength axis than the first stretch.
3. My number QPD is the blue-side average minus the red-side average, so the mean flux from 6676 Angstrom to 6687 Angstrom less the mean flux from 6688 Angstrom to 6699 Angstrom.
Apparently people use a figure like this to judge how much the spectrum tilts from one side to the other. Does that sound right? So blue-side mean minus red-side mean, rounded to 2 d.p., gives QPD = 0.00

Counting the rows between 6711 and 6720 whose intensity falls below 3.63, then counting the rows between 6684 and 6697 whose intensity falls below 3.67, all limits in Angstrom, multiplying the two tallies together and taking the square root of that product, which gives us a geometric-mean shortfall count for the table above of 4.2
